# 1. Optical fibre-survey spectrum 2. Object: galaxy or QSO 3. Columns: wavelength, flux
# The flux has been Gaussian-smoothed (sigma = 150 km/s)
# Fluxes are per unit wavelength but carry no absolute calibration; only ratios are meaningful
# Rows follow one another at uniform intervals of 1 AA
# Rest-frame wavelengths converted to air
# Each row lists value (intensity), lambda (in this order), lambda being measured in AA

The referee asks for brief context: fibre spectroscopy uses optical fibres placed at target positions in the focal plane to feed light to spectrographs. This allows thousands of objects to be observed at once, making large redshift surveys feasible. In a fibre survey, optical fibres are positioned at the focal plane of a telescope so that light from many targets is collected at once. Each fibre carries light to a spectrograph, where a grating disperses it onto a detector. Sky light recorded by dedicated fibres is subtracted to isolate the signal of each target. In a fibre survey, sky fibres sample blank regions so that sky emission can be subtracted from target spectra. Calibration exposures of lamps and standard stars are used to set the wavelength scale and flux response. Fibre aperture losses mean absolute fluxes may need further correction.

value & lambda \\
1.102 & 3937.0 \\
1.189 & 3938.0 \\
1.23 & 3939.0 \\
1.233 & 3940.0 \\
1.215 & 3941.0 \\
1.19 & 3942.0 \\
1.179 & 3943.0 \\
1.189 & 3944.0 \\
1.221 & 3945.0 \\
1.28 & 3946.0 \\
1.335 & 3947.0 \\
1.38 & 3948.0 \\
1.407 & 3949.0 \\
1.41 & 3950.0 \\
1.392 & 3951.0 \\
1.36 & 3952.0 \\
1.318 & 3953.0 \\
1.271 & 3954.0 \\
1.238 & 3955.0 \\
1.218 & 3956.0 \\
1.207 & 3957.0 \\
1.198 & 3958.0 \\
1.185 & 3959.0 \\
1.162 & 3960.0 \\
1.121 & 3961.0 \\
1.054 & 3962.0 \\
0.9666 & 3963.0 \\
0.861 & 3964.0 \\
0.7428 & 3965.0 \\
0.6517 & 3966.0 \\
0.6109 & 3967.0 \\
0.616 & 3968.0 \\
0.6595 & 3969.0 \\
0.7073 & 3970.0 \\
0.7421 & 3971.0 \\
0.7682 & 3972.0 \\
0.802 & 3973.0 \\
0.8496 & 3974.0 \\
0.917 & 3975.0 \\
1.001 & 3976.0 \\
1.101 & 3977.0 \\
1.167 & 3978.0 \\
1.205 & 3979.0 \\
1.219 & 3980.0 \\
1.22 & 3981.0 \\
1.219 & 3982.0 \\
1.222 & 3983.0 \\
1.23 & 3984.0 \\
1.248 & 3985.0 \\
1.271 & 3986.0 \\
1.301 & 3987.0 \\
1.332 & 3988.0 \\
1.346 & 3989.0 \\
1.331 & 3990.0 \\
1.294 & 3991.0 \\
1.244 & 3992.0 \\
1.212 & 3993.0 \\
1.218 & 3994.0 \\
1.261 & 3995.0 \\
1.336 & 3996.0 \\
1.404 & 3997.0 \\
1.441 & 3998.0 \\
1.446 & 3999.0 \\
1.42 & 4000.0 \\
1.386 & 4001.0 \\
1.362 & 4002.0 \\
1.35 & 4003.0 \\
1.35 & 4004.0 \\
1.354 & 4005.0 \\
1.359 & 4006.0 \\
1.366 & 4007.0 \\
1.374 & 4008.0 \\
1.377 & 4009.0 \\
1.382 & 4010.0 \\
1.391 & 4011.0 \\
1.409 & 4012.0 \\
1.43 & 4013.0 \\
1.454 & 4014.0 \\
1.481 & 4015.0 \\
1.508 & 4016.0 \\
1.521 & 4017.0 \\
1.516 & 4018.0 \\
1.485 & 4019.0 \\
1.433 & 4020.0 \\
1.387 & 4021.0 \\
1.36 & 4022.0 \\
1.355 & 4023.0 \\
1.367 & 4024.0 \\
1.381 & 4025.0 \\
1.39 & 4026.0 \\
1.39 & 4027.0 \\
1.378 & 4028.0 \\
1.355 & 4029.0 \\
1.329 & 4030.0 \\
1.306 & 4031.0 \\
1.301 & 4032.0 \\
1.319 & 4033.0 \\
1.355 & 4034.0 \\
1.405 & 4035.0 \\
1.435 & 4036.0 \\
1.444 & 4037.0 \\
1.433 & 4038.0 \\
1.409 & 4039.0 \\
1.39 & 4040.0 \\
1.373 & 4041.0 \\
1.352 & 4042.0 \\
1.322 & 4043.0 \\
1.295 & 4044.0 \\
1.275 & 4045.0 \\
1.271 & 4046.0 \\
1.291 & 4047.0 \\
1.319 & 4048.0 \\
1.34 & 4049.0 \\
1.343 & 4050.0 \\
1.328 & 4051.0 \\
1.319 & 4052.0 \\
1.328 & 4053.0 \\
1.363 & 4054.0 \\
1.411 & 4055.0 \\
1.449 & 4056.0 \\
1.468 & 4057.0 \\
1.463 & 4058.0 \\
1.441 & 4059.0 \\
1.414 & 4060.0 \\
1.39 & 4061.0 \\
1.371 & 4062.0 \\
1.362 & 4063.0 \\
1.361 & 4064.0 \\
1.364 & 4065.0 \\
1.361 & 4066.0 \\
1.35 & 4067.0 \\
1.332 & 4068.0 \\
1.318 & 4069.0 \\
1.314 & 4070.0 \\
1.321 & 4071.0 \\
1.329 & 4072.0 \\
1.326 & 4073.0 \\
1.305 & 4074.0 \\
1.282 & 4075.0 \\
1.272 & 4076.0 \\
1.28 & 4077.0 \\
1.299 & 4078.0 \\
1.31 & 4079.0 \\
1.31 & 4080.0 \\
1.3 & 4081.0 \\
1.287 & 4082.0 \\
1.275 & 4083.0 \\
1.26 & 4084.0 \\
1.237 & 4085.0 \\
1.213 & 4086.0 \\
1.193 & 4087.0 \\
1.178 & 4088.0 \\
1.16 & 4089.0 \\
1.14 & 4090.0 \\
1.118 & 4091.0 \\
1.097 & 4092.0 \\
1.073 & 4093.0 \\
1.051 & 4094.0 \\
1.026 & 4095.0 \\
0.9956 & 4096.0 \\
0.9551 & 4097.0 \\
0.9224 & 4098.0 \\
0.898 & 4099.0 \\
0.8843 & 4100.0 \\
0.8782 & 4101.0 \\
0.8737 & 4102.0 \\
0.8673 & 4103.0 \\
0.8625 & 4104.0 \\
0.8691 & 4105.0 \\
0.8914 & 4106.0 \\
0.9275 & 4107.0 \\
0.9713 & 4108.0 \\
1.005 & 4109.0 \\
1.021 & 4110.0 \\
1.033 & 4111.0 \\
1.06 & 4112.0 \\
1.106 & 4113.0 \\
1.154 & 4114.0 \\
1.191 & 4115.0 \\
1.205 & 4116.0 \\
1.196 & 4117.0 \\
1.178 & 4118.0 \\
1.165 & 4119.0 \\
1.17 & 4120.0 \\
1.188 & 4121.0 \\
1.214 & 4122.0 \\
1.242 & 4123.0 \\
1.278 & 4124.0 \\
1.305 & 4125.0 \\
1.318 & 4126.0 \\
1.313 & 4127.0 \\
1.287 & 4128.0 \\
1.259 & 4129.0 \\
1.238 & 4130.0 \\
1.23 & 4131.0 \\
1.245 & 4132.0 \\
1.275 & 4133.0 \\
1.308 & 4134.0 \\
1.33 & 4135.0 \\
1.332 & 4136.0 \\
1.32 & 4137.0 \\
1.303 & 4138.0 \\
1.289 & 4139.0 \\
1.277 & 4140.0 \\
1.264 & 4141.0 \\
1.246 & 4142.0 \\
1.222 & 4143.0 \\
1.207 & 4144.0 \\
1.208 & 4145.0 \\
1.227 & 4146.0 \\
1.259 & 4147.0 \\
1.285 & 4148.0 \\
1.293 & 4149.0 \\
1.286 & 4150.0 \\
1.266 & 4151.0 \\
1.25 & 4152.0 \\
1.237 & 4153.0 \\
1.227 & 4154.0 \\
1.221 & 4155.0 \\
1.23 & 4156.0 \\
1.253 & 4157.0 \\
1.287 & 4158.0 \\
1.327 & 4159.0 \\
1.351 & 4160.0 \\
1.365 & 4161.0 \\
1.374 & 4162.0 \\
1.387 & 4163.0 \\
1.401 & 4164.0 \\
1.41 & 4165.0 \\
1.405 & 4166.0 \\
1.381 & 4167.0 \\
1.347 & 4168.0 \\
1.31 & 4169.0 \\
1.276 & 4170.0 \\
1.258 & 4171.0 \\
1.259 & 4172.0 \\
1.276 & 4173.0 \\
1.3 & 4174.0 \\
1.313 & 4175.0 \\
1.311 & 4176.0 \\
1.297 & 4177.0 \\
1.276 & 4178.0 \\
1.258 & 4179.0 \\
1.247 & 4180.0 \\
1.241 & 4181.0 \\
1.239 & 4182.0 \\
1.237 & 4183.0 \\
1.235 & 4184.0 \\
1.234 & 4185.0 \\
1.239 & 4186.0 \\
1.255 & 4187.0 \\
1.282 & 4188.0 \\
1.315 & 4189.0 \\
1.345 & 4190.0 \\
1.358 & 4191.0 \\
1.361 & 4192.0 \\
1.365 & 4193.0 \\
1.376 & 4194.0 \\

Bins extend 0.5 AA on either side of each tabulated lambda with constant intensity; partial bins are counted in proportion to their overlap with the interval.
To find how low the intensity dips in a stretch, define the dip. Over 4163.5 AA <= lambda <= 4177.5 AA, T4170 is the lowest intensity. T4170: 1.258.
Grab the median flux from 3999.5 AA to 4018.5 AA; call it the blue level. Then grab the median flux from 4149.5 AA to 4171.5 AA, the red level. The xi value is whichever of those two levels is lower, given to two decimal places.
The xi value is 1.30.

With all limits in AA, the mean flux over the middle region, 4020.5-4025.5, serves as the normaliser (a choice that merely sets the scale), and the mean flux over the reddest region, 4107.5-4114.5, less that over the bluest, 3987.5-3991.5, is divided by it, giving -0.20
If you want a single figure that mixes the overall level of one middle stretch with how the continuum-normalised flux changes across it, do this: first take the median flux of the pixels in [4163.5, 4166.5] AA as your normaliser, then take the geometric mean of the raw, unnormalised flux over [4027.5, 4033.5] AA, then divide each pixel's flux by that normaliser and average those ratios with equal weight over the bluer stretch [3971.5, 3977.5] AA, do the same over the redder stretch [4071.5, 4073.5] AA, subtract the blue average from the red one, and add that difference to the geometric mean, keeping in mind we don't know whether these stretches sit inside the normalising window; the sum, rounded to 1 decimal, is 1.6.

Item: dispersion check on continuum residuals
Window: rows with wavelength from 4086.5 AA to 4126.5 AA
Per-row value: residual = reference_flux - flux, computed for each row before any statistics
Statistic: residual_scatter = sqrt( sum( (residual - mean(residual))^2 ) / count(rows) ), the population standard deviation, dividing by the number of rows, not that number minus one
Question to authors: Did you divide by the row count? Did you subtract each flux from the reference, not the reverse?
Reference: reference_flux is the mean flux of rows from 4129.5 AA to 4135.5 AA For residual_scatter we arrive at 0.14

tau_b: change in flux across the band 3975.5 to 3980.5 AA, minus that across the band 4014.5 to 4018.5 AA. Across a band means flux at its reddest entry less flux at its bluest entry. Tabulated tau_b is 0.18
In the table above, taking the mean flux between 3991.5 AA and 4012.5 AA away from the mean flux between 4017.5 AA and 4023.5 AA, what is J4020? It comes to 0.07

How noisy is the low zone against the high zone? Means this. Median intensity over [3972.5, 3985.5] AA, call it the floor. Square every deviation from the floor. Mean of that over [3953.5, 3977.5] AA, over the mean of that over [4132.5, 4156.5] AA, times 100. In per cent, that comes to 2338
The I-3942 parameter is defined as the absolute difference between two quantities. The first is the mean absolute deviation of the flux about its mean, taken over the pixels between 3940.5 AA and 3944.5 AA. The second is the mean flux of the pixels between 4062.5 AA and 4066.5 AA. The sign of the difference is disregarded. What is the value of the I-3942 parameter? 1.35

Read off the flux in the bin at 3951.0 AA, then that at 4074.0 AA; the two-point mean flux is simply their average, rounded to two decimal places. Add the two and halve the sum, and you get 1.35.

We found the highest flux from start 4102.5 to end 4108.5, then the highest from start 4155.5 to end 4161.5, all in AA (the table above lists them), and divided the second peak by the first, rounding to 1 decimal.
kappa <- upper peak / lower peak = 1.4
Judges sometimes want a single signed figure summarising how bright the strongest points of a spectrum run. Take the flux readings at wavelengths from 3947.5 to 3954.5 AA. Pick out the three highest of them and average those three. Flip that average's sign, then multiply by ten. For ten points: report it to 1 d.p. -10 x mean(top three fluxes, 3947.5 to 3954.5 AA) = -14.0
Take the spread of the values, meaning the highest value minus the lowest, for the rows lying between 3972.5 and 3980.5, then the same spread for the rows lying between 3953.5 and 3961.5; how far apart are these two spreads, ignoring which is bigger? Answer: 0.27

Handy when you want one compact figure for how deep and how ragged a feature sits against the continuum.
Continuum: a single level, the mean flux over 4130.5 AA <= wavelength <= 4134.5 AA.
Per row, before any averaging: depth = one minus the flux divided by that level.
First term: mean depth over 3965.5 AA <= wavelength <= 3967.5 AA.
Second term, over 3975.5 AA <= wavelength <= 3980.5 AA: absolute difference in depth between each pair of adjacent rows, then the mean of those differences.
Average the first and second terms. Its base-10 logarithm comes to -0.6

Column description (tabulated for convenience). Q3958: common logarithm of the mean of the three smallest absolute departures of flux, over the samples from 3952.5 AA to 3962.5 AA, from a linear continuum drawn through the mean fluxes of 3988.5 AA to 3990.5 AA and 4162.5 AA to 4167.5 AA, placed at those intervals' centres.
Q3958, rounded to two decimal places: -1.29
